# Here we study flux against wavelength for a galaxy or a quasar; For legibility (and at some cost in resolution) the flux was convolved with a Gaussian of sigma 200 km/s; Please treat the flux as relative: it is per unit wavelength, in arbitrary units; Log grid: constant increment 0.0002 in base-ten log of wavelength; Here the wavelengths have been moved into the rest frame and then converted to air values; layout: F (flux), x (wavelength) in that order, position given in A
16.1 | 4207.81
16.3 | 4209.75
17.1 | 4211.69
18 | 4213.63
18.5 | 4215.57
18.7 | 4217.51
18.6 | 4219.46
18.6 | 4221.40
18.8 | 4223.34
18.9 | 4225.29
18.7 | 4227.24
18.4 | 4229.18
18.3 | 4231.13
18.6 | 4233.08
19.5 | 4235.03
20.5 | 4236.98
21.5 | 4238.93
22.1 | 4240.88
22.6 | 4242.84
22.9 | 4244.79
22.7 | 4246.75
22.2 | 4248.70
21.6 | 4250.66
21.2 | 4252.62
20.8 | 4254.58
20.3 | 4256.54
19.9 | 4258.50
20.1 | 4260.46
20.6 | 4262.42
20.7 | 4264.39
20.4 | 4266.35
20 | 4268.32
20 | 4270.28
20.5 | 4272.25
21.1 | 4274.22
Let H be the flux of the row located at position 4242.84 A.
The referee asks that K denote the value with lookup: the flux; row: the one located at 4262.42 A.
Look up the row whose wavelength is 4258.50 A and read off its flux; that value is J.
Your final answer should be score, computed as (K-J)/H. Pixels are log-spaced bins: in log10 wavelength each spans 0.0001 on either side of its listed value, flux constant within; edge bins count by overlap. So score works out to 0.03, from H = 22.6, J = 19.9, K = 20.6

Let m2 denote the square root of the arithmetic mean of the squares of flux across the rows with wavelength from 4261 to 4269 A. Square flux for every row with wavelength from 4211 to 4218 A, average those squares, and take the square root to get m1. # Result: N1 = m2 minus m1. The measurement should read 2.3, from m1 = 18.1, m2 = 20.4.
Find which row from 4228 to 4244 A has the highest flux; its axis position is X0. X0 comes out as 4242.84 A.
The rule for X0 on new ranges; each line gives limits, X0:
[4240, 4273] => 4244.79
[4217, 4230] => 4225.29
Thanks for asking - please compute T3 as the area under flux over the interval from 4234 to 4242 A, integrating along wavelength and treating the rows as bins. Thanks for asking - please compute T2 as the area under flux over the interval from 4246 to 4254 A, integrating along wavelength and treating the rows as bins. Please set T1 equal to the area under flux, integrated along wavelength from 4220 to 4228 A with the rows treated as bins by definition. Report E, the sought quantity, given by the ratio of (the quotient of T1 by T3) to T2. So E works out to 0.0051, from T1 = 150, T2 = 175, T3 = 167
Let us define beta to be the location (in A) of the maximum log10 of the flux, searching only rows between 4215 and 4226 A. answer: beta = 4225.29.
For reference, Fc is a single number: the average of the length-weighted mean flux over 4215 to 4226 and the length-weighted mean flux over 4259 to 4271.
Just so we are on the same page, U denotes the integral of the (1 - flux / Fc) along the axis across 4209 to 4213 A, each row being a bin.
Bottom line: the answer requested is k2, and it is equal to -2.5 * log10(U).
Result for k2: 0.66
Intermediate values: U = 0.54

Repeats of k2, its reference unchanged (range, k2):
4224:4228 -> 2.14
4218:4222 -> 1.86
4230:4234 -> 1.68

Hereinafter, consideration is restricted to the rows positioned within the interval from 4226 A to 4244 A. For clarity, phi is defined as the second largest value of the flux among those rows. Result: 22.1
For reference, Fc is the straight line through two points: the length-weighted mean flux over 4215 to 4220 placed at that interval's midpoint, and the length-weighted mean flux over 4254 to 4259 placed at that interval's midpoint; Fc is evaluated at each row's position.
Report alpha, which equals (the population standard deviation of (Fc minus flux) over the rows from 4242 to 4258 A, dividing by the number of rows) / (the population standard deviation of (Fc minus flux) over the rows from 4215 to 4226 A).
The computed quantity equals 13.2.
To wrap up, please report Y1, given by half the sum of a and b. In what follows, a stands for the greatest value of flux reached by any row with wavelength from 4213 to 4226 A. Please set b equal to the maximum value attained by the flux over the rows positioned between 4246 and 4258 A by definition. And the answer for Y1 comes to 20.8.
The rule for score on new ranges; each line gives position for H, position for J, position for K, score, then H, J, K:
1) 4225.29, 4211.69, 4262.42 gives 0.19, 18.9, 17.1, 20.6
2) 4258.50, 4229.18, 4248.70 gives 0.19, 19.9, 18.4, 22.2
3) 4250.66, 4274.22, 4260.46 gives -0.05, 21.6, 21.1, 20.1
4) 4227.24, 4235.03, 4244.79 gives 0.18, 18.7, 19.5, 22.9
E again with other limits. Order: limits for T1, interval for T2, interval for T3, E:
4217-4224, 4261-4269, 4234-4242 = 0.0048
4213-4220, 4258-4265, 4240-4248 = 0.0050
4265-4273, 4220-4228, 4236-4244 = 0.0062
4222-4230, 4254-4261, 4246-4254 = 0.0060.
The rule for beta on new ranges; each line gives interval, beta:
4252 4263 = 4252.62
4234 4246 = 4244.79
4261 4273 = 4264.39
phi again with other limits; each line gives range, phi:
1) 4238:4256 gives 22.7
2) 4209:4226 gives 18.8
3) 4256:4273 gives 20.6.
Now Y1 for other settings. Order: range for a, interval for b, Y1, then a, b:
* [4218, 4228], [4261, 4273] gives 19.8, 18.9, 20.7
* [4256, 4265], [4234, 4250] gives 21.8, 20.7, 22.9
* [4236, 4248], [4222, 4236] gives 21.2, 22.9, 19.5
